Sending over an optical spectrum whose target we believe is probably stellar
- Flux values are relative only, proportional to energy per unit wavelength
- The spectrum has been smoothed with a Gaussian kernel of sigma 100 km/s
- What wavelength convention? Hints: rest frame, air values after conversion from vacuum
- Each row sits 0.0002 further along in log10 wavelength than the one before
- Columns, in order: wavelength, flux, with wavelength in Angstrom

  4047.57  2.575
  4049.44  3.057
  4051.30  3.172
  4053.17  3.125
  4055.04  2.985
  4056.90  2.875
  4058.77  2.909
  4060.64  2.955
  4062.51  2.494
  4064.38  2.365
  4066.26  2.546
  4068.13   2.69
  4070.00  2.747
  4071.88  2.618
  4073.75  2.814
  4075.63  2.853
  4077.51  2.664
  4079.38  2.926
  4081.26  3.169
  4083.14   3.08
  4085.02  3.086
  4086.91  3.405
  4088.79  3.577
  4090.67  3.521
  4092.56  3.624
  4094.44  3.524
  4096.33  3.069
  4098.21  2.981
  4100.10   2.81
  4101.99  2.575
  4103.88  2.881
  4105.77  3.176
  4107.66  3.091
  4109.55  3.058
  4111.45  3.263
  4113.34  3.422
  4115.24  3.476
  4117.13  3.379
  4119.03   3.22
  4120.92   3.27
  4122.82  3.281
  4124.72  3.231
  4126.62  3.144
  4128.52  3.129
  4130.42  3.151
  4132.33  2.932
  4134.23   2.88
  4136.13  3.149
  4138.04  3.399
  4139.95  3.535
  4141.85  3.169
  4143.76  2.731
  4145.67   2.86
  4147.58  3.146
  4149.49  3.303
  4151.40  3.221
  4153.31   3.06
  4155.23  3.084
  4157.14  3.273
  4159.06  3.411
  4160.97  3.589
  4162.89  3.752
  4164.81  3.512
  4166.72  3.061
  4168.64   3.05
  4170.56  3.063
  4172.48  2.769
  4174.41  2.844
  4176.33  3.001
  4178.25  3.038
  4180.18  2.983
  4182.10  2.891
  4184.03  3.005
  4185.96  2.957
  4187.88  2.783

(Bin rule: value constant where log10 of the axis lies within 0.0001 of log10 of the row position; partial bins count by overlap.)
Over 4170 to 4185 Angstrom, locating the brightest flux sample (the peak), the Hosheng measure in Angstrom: 4170.56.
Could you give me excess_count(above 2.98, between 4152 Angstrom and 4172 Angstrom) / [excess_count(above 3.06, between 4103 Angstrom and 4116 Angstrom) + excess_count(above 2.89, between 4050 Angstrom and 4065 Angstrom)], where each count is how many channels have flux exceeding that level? 1.0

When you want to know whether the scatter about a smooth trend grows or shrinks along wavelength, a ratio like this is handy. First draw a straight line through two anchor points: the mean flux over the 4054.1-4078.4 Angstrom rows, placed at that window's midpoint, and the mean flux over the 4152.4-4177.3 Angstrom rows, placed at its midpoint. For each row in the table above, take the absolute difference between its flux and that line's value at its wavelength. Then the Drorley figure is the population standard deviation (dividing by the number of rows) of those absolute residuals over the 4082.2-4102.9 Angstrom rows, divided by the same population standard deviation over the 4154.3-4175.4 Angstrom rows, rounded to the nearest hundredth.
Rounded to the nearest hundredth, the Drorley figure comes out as 1.59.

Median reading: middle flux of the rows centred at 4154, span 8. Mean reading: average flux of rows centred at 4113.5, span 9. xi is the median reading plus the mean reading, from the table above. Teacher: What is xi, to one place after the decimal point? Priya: 6.5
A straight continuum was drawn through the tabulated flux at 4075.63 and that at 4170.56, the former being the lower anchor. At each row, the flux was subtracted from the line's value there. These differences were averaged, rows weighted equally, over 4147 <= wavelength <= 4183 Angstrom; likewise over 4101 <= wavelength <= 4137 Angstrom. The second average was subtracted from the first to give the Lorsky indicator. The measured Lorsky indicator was 0.08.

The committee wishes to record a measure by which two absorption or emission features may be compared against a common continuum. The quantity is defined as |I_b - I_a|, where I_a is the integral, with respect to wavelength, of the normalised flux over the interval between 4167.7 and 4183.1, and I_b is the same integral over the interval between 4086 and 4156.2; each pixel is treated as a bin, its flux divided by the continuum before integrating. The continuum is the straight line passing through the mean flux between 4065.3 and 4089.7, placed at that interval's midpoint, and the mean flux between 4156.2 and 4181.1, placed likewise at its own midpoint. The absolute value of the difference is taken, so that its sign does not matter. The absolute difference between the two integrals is 59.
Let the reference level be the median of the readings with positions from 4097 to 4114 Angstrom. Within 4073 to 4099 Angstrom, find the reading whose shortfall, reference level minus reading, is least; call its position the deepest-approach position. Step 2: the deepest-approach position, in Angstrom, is 4092.56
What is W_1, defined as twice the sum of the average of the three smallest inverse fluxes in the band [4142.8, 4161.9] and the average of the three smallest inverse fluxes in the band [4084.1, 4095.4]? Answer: 1.14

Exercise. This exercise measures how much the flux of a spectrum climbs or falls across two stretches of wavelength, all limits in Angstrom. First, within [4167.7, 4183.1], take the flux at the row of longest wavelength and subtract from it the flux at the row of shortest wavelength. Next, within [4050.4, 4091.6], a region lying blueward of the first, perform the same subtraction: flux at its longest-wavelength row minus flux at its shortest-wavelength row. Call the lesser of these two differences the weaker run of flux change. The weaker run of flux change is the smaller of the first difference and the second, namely -0.16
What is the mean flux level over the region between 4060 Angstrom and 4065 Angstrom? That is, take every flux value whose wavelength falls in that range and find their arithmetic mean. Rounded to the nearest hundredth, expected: 2.60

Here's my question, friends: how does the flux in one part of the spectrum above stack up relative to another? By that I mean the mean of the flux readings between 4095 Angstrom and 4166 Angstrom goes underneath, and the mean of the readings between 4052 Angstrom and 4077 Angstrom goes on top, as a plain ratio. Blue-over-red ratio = 0.87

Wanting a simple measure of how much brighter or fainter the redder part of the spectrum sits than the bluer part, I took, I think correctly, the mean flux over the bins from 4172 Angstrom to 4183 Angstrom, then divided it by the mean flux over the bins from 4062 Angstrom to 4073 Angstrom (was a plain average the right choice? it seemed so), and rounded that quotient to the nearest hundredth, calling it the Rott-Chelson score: 1.13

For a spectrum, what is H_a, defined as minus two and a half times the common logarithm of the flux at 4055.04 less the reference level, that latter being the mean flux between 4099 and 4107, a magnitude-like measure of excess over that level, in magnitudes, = 2.3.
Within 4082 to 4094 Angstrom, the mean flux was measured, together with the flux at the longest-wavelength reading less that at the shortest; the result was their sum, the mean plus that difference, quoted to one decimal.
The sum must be 3.9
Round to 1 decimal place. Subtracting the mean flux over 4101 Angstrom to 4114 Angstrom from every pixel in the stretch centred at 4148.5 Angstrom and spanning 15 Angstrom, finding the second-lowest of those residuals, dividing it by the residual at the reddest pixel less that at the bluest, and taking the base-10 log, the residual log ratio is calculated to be 0.4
